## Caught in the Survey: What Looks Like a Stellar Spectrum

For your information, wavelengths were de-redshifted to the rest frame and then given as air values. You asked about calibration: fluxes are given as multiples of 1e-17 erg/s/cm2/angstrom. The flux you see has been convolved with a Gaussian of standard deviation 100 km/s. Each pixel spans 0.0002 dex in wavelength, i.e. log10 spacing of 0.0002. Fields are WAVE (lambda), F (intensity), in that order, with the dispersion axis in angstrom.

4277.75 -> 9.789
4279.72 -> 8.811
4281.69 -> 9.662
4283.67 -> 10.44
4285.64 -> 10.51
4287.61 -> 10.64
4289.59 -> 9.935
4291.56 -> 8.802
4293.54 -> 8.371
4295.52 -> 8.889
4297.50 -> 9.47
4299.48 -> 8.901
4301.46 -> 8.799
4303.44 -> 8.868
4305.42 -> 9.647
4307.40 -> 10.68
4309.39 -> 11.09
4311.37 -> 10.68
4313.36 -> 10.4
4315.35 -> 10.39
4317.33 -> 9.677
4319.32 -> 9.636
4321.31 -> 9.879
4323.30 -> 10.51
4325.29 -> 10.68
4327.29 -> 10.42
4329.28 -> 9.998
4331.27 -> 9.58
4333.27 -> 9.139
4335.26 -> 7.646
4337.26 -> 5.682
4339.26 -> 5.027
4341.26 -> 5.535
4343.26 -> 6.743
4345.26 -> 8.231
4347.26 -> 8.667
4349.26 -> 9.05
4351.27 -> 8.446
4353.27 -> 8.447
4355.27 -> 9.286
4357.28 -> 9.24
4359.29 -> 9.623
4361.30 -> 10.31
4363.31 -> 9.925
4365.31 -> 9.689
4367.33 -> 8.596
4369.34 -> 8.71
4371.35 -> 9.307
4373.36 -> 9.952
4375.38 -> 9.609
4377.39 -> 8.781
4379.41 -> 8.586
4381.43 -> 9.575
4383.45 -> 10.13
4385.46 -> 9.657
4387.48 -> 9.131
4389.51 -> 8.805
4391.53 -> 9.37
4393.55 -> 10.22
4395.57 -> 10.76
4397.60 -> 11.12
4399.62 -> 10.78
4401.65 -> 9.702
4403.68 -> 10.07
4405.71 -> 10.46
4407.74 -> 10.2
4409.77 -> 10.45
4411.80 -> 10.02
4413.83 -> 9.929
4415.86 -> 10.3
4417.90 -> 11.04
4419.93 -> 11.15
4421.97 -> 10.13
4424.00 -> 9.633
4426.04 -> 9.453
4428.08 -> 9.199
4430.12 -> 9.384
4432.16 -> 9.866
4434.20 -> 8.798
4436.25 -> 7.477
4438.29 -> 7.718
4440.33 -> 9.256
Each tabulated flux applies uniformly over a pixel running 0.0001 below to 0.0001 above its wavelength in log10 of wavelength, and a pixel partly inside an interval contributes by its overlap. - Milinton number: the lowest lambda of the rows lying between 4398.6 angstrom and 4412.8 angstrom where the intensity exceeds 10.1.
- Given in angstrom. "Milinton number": 4399.62 angstrom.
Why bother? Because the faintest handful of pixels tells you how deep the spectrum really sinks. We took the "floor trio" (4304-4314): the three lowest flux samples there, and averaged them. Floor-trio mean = 10.2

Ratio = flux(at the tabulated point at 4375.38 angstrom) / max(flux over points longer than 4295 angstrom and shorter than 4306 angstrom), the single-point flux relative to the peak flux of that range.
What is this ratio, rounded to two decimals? 1.00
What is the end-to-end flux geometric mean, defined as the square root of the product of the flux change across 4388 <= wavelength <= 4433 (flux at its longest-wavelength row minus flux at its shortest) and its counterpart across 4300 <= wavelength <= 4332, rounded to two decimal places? 0.91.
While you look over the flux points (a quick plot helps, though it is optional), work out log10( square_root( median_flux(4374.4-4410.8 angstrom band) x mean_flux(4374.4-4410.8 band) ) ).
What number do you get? 0.994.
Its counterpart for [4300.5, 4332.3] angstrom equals 1.005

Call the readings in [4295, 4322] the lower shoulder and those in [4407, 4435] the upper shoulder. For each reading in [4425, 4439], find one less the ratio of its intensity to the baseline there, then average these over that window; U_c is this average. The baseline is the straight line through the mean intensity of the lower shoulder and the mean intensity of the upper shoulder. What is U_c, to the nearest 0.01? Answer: 0.11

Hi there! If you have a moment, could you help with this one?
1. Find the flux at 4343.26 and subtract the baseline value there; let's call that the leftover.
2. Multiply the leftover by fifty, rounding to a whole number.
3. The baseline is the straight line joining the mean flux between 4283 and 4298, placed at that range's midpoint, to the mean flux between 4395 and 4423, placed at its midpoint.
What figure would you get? -162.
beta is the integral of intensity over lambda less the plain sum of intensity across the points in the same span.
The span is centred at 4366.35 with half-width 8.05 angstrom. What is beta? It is 77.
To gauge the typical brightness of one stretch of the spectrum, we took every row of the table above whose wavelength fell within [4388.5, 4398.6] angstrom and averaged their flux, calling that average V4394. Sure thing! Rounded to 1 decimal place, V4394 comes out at 10.1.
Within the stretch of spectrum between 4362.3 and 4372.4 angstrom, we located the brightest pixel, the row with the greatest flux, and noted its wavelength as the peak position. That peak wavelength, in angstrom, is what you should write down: 4363.31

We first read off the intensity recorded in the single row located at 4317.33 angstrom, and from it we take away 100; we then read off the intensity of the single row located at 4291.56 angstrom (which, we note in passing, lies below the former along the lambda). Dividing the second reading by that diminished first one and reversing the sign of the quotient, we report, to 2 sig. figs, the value 0.097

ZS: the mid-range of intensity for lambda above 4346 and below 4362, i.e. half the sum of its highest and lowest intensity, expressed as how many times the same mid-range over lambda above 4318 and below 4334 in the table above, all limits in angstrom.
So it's 0.95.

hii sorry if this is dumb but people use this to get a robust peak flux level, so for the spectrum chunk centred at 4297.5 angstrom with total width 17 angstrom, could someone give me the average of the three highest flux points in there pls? 9.7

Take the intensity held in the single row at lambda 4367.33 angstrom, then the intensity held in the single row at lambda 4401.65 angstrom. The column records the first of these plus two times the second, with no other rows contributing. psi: 28.00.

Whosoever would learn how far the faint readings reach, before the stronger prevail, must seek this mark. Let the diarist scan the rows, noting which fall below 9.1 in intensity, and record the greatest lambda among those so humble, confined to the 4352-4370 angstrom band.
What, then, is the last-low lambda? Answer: 4369.34 angstrom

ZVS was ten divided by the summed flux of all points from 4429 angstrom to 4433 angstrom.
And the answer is 0.52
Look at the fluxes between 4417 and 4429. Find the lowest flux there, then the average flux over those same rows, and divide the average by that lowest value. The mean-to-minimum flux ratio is 1.098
